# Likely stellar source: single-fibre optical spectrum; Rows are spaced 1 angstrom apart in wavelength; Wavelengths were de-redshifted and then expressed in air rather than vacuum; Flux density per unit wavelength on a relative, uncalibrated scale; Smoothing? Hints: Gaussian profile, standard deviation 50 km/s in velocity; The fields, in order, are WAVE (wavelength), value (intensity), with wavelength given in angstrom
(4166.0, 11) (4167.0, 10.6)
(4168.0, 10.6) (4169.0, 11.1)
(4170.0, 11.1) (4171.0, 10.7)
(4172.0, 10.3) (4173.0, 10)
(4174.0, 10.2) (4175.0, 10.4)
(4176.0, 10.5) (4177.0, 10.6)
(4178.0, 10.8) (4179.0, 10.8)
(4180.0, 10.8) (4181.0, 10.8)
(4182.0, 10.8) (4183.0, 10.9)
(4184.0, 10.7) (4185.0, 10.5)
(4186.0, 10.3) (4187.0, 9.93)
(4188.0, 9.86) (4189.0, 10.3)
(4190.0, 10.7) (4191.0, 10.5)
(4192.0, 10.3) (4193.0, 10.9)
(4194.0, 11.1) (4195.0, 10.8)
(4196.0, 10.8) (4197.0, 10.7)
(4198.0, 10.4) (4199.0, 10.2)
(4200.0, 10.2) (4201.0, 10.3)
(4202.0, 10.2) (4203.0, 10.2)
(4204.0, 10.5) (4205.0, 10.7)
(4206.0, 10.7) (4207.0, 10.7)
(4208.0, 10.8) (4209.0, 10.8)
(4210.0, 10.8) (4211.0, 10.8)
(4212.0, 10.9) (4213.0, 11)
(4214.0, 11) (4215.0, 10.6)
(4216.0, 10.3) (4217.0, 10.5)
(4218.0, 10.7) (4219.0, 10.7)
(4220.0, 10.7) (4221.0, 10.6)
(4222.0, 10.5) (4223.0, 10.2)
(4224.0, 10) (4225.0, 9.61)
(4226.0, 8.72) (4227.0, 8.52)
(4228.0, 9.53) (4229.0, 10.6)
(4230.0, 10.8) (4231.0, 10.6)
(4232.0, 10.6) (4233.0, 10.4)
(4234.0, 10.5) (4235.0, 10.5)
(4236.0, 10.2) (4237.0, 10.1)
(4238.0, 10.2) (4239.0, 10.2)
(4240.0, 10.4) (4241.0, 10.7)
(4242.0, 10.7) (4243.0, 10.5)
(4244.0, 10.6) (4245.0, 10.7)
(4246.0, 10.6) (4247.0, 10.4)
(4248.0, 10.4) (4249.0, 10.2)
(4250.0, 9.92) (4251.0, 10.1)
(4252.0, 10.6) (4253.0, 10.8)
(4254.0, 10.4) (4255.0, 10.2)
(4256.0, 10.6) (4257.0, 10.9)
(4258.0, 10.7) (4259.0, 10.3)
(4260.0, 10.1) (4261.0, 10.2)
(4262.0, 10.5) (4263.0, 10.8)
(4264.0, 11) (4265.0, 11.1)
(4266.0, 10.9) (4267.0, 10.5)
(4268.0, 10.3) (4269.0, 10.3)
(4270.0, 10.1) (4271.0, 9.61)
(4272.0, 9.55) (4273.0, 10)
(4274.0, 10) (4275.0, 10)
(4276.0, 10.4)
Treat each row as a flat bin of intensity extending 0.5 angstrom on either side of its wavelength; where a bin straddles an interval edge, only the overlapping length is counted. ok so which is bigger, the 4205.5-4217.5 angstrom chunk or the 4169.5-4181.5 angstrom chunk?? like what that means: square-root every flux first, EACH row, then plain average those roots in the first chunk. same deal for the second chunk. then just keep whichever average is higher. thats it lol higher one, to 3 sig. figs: 3.28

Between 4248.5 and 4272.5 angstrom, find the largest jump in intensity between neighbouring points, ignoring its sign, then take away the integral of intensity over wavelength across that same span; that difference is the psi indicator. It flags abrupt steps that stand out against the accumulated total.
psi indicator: -249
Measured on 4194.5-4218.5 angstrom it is -254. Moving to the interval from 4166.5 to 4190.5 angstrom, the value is -253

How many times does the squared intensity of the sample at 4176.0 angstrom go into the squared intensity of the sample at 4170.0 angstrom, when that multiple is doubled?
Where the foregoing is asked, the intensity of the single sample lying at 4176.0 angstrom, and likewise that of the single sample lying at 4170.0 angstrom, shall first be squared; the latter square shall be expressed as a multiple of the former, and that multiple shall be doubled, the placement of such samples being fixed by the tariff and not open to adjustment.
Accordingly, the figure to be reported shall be 2.2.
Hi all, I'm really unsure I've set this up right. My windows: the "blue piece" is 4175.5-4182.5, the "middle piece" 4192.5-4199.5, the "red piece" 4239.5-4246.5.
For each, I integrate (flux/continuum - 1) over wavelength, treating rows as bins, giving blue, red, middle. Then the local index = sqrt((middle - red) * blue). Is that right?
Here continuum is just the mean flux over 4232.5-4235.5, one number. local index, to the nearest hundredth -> 0.11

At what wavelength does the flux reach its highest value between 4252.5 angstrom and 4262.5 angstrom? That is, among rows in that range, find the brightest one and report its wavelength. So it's 4257.0 angstrom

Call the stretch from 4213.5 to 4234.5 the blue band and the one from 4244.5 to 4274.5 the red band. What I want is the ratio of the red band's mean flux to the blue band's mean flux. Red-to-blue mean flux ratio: 1.01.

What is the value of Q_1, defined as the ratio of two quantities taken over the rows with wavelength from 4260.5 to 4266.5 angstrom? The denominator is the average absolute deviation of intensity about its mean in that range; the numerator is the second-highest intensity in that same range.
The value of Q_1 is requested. 41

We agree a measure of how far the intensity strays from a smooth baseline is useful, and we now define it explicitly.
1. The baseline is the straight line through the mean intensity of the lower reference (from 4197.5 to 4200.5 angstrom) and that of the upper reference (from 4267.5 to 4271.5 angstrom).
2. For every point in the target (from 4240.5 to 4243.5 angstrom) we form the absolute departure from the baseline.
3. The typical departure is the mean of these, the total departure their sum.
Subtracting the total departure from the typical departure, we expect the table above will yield -0.96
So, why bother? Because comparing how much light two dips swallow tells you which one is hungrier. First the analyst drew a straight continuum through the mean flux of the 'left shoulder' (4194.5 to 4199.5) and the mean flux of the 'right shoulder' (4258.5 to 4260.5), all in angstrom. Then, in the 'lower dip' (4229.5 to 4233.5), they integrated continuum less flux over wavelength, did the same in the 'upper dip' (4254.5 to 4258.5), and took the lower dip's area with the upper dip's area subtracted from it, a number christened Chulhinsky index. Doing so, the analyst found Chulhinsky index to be 0.6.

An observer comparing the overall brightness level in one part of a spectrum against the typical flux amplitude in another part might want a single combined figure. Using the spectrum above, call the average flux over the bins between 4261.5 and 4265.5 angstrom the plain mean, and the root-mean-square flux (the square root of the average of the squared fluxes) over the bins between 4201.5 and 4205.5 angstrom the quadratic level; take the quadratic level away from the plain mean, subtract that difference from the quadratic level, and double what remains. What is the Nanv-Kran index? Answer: 19.9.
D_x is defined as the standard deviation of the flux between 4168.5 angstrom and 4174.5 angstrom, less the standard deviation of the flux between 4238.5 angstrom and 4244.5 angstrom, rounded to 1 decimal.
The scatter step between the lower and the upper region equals 0.3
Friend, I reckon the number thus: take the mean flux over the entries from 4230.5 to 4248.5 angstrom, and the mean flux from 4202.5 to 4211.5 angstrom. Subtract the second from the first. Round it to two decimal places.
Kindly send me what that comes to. -0.21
